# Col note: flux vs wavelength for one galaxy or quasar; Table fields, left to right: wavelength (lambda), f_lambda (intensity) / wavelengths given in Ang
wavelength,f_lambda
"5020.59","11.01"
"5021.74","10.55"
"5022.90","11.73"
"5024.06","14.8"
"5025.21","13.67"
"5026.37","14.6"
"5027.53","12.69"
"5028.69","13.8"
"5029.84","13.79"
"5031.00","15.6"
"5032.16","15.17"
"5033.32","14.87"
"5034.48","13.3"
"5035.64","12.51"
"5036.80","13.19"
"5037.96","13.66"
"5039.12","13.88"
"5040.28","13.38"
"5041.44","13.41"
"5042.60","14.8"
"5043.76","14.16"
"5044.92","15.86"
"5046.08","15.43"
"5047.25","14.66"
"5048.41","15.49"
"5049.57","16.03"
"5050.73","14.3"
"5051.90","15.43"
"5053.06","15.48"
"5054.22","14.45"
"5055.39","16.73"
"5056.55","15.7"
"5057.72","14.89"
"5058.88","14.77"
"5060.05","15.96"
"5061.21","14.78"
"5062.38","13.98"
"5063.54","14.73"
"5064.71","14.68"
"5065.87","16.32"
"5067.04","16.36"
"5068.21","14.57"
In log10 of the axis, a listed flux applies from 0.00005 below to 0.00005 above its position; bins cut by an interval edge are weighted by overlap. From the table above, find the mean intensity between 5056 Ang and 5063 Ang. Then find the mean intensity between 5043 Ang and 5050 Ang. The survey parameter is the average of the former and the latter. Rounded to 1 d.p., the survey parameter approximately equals 15.1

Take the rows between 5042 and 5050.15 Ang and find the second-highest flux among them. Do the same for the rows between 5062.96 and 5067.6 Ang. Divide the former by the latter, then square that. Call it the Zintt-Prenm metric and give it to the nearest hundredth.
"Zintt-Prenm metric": 0.94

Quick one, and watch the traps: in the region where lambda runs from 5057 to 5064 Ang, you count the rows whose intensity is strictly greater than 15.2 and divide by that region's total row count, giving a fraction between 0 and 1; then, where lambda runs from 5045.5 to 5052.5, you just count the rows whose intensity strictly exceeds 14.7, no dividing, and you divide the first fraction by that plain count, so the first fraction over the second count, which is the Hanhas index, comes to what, 0.04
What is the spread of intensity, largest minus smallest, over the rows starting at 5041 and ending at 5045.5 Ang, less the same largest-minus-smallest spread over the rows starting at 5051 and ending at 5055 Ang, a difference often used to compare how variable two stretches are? 1.4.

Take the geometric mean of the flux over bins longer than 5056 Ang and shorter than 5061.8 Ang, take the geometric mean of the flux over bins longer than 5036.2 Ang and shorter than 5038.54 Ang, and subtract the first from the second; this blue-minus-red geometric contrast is -1.8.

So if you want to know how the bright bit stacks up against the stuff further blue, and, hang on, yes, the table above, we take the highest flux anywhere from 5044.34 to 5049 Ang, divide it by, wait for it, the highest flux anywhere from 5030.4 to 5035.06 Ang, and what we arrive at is 1.02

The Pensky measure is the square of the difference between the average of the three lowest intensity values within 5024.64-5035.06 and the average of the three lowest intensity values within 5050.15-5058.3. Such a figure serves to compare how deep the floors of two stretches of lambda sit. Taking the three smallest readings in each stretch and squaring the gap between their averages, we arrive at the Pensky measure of 1.8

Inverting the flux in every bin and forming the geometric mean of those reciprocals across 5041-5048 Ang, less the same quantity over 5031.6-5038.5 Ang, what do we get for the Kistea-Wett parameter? -0.0047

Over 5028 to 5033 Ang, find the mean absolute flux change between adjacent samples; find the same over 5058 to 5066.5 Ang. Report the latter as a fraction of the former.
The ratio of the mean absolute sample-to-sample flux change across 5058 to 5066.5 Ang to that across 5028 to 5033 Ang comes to 1.25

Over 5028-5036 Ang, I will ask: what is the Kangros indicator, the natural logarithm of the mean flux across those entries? 2.65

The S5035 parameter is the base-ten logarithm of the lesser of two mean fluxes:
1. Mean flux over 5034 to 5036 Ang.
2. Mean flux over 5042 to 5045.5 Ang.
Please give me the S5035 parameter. 1.111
